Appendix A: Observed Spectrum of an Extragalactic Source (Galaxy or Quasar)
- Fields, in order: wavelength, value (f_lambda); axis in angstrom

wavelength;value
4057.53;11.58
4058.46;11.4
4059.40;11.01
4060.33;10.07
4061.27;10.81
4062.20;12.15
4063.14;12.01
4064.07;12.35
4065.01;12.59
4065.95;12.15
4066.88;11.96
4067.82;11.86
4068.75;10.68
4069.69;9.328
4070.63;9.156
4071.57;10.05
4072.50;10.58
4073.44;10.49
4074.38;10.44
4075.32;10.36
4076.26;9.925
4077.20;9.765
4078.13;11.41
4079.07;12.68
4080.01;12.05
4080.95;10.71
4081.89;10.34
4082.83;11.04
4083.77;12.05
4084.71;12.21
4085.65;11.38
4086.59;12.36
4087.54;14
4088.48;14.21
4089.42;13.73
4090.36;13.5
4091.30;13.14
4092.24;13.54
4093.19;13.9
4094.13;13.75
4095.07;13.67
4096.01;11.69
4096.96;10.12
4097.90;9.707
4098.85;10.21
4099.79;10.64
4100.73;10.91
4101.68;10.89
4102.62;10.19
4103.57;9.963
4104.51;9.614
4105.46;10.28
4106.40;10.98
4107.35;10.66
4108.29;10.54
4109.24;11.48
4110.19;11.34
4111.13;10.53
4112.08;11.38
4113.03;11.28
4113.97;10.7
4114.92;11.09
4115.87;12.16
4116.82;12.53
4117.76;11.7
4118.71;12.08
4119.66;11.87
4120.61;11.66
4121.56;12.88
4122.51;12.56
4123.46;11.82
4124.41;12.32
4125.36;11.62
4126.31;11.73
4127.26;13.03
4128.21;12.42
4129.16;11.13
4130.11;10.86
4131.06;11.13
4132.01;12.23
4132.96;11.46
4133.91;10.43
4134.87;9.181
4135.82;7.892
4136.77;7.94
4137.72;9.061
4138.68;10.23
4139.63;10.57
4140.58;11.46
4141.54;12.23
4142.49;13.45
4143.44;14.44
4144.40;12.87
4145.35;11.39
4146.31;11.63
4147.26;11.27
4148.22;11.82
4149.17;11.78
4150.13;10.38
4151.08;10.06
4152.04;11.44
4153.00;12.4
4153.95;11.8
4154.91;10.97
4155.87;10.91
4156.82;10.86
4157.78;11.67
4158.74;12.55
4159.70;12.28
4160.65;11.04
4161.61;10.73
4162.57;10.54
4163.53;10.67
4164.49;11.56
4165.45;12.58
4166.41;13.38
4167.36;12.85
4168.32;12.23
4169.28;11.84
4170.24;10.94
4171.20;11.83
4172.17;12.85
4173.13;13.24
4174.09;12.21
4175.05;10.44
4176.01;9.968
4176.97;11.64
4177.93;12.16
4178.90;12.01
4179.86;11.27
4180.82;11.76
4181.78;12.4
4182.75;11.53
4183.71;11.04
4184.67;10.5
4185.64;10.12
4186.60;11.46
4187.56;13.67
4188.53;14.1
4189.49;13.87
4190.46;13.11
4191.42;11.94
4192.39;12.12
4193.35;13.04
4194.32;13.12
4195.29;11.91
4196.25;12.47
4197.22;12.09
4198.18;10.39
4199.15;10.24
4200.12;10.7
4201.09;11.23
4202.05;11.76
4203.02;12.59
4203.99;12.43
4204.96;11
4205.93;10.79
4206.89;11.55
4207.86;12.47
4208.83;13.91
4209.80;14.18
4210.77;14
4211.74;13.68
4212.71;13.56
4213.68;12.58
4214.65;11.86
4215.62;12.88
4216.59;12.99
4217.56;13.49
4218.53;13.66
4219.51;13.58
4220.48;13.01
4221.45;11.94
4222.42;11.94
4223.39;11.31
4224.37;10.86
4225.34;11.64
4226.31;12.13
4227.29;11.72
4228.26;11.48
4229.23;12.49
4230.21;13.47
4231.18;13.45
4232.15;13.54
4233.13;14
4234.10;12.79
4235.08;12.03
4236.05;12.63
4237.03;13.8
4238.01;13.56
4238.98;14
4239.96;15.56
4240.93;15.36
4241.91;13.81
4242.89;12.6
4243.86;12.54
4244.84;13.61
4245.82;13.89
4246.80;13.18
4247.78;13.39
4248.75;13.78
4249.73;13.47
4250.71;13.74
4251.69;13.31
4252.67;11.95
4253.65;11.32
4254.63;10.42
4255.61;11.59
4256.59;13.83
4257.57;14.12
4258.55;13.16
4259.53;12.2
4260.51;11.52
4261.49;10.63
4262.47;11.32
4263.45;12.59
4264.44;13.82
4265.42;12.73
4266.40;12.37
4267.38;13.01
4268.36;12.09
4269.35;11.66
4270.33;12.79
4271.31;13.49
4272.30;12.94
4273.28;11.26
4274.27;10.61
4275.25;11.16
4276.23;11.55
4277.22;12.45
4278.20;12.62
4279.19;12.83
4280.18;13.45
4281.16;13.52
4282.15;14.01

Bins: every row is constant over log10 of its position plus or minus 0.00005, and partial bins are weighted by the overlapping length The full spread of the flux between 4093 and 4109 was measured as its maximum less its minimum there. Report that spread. 4.3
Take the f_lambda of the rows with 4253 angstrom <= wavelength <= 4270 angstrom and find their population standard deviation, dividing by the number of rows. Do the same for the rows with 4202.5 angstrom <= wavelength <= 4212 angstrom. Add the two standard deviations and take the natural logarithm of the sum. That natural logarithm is 0.8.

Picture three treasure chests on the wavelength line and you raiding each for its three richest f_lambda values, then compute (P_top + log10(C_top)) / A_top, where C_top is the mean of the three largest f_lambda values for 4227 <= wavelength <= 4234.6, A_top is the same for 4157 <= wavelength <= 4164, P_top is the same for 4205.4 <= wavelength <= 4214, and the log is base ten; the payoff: 1.25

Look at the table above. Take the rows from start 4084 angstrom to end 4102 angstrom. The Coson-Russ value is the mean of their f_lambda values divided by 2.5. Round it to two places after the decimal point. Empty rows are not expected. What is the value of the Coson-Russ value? 4.92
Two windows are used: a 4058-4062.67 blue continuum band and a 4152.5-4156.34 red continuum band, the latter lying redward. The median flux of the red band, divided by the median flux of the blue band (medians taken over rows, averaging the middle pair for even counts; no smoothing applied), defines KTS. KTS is 1.03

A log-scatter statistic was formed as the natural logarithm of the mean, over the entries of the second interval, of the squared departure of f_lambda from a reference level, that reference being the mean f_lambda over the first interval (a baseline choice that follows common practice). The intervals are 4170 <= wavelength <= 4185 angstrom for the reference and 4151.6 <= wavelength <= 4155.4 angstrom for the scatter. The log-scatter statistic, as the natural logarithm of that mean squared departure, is -1.3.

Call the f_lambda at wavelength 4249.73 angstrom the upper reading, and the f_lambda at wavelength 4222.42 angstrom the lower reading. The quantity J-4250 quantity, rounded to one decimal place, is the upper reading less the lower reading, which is 1.5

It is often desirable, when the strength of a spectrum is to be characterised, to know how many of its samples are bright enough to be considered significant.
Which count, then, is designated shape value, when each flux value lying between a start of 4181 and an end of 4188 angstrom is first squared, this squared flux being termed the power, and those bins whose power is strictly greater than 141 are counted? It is 2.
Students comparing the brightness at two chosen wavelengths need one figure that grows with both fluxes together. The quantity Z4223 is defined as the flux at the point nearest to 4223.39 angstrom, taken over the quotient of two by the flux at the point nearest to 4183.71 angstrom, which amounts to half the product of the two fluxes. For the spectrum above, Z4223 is 62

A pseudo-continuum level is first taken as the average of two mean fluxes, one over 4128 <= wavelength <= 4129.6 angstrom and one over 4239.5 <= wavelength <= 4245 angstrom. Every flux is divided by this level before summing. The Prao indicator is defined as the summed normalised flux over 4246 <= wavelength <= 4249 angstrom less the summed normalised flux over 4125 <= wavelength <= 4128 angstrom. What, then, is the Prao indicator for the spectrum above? 0.31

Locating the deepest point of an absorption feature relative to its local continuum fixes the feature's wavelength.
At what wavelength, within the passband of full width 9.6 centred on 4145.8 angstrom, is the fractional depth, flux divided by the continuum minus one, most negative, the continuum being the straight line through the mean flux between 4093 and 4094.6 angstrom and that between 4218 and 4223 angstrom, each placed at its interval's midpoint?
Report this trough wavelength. 4150.13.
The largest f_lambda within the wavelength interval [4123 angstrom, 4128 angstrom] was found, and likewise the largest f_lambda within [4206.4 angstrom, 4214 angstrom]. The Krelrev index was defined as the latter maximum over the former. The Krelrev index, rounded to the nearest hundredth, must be 1.09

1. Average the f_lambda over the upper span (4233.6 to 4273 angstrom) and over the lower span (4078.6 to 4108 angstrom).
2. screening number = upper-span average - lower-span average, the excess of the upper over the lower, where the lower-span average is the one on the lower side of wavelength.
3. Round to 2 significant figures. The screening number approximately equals 1.2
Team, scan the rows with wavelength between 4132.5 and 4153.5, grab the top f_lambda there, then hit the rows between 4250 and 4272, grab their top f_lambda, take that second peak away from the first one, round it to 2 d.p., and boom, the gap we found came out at 0.32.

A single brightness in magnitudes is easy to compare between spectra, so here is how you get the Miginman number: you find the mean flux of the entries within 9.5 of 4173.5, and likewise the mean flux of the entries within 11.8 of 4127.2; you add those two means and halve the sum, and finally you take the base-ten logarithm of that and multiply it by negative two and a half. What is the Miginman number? -2.66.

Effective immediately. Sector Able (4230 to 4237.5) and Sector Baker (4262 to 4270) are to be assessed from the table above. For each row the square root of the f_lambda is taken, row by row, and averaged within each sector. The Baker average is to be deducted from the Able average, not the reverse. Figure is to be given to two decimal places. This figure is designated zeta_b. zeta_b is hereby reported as 0.11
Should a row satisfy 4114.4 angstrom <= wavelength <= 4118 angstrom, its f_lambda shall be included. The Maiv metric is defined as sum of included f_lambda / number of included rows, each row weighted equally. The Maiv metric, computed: 11.9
